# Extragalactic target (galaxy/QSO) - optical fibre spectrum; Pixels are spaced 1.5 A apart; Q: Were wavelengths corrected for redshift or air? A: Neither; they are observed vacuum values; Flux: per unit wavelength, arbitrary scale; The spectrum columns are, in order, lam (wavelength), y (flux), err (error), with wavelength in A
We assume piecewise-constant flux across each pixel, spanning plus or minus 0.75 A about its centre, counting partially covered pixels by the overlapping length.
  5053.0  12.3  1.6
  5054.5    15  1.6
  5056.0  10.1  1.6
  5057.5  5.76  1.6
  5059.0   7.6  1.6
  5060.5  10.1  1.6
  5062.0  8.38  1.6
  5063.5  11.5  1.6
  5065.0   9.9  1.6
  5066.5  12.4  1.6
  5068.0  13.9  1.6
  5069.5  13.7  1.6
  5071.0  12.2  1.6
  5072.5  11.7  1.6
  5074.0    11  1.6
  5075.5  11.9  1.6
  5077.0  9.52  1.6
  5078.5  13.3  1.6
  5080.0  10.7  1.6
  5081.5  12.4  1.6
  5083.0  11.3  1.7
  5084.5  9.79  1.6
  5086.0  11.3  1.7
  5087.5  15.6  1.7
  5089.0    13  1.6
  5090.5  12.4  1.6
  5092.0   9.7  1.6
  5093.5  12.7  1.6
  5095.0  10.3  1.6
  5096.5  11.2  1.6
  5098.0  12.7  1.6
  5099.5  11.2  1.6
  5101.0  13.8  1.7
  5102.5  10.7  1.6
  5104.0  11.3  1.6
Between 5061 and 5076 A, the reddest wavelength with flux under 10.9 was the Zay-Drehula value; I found 5065.0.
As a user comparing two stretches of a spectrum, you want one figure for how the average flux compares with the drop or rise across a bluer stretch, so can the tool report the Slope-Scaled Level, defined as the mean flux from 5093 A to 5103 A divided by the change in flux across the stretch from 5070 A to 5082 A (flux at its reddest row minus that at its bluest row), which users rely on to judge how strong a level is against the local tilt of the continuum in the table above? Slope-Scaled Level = 59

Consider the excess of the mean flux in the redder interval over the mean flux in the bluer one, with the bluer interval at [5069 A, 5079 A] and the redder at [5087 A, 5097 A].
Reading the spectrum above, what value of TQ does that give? 0.2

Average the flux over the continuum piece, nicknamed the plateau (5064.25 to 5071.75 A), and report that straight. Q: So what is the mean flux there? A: 12.4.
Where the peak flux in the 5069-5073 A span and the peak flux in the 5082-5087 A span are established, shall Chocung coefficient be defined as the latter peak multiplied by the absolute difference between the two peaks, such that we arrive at 27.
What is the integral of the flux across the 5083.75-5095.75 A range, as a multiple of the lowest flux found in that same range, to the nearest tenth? 14.7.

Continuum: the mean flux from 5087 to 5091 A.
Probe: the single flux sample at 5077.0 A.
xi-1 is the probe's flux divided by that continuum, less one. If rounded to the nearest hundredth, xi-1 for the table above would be -0.30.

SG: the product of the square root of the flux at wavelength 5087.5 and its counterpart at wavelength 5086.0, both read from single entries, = 13.3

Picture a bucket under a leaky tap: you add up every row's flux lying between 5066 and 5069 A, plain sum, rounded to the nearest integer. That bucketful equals 26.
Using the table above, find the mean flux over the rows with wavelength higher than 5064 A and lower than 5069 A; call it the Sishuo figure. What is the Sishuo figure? 12.1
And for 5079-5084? 11.5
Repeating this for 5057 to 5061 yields 7.8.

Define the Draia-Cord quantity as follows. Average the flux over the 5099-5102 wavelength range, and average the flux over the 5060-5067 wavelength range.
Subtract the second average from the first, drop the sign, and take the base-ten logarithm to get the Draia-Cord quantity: 0.3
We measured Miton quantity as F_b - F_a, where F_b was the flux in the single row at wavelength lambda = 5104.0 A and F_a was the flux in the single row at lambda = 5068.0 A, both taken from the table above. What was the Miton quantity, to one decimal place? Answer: -2.6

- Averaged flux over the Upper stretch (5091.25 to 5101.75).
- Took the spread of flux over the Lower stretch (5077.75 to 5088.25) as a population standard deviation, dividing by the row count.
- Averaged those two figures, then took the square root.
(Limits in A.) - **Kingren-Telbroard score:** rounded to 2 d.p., 2.59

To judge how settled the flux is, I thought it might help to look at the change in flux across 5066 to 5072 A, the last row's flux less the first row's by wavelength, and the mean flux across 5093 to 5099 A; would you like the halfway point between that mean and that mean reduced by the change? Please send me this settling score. 11.8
